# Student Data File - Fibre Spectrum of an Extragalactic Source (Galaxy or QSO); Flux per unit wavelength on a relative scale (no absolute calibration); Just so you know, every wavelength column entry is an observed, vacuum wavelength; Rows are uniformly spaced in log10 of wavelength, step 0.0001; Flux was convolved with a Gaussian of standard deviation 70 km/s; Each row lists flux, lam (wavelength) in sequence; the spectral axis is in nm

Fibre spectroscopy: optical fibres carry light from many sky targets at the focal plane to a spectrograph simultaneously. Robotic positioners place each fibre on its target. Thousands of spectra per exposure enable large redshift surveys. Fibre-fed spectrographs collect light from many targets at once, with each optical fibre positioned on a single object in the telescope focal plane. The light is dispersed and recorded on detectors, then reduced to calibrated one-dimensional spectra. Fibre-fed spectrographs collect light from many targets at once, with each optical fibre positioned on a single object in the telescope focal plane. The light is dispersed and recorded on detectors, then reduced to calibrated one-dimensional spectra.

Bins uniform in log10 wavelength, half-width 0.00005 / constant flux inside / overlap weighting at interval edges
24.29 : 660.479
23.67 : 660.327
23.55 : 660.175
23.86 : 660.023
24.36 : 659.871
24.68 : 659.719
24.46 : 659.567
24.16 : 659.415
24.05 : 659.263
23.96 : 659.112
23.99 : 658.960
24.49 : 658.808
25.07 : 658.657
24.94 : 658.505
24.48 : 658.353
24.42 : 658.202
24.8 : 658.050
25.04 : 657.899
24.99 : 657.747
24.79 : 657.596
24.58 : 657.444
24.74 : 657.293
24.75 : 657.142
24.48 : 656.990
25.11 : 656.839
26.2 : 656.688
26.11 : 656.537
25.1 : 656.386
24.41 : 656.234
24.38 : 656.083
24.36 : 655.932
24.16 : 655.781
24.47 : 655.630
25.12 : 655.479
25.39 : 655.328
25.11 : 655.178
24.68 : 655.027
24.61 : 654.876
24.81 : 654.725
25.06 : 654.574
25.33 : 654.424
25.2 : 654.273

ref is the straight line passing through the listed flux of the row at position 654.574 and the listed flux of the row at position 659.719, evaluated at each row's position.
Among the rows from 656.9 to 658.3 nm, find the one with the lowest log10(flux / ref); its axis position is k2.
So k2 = 656.990 nm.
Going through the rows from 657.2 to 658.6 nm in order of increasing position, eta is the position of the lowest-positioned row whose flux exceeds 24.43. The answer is 657.293 nm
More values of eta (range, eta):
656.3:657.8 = 656.386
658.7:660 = 658.808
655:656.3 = 655.027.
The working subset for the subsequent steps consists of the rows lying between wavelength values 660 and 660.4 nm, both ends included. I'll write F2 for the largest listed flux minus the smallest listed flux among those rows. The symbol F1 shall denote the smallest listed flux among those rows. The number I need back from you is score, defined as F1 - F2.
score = 23.2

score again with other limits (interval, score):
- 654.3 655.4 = 23.8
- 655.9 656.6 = 22.6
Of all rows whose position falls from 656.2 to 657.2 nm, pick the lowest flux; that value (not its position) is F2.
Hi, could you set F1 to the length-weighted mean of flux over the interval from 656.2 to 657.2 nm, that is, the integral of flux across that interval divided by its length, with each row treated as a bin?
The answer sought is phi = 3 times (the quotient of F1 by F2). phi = 3.10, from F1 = 25.2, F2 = 24.41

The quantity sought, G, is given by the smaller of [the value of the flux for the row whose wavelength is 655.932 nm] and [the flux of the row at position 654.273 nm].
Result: 24.36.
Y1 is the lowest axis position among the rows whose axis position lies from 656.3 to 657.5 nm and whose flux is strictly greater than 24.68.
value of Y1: 656.386 nm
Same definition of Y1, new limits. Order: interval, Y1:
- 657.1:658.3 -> 657.142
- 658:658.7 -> 658.050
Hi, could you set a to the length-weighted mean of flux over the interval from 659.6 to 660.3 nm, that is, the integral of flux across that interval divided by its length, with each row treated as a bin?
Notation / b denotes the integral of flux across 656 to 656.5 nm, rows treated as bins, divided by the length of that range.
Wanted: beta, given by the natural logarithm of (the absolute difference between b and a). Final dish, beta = -0.5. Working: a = 24.1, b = 24.7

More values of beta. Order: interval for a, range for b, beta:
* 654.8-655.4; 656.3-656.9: -0.4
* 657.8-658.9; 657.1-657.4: -3.0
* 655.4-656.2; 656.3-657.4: -0.4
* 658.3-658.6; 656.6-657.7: -1.2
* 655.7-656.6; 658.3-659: -2.3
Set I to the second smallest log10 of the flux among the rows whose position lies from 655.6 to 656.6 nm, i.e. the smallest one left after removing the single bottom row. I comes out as 1.39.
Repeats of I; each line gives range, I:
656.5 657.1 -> 1.40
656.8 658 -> 1.39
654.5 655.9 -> 1.39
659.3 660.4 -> 1.37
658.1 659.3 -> 1.38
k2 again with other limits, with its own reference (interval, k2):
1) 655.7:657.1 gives 655.781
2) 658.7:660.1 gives 660.023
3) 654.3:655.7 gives 655.630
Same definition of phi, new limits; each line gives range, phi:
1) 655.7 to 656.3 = 3.02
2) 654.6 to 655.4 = 3.04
